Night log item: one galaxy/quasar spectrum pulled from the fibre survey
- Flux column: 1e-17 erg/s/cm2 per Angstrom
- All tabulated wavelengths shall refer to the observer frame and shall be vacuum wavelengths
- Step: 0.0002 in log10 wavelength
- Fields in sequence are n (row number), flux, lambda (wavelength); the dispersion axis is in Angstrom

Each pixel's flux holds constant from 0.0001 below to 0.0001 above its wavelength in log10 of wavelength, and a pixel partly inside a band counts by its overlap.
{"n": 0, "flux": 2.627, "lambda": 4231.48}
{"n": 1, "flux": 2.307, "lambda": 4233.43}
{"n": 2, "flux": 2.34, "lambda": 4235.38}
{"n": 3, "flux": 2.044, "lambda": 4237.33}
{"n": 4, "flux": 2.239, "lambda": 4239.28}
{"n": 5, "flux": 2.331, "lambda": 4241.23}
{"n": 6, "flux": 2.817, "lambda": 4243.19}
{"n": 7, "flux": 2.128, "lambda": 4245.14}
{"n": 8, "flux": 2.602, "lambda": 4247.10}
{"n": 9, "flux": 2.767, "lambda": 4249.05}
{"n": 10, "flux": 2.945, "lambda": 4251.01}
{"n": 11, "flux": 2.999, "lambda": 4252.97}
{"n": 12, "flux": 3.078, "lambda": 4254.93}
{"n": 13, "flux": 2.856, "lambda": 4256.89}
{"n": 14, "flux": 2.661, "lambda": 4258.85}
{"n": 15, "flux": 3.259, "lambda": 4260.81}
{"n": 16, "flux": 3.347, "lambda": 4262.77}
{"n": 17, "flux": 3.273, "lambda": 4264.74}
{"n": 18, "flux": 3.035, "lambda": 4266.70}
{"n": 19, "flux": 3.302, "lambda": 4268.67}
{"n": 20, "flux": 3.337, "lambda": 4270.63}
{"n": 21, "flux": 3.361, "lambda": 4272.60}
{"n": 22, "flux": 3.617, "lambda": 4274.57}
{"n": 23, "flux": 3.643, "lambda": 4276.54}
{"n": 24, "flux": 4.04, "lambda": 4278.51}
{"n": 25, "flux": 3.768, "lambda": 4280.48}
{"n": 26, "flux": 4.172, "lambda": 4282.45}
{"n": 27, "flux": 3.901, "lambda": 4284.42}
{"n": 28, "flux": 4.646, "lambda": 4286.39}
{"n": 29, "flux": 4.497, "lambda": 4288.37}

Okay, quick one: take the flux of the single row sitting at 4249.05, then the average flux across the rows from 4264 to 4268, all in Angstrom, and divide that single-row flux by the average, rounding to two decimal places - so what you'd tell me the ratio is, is 0.88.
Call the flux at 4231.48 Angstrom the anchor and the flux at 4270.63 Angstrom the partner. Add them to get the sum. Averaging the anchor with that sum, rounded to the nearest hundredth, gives 4.30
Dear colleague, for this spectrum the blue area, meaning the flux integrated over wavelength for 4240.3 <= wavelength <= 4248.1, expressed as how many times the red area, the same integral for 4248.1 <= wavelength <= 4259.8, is 0.57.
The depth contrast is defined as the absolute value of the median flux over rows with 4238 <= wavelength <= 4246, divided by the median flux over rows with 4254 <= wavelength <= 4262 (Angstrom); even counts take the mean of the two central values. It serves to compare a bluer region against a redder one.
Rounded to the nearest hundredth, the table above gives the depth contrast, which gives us 0.77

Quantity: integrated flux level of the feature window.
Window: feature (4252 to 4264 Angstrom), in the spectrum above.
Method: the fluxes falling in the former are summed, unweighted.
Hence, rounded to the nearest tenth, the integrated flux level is 18.2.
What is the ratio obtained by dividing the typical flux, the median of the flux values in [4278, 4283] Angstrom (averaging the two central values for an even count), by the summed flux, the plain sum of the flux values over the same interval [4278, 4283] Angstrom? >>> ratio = 0.3372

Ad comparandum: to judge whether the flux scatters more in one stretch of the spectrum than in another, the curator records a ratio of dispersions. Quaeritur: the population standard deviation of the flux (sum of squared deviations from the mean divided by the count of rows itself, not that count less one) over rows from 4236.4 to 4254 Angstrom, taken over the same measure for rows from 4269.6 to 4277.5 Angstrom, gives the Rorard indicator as 2.4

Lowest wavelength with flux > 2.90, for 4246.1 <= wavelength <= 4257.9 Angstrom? 4251.01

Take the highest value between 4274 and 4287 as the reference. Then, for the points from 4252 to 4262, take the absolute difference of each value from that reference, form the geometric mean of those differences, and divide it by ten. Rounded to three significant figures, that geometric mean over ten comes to 0.166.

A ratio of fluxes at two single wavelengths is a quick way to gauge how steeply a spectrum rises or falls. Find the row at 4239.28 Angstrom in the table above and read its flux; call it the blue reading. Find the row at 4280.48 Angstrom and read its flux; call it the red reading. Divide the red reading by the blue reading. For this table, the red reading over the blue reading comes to 1.7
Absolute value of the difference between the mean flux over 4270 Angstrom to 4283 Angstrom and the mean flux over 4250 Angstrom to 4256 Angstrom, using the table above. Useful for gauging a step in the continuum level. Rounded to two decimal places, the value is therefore 0.70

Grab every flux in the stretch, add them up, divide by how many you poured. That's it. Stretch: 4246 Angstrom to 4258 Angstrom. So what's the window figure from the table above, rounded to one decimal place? 2.9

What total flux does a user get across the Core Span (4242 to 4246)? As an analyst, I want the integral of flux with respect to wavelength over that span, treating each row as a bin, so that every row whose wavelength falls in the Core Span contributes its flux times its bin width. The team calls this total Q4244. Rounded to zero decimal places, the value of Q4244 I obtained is 10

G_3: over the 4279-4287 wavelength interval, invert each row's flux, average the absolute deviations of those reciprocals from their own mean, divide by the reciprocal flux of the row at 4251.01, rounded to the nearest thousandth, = 0.049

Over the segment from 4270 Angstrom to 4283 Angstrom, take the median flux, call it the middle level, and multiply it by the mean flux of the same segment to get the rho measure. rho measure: 13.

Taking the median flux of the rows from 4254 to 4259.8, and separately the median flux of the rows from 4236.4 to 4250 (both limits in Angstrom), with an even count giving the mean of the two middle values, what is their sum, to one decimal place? 5.2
